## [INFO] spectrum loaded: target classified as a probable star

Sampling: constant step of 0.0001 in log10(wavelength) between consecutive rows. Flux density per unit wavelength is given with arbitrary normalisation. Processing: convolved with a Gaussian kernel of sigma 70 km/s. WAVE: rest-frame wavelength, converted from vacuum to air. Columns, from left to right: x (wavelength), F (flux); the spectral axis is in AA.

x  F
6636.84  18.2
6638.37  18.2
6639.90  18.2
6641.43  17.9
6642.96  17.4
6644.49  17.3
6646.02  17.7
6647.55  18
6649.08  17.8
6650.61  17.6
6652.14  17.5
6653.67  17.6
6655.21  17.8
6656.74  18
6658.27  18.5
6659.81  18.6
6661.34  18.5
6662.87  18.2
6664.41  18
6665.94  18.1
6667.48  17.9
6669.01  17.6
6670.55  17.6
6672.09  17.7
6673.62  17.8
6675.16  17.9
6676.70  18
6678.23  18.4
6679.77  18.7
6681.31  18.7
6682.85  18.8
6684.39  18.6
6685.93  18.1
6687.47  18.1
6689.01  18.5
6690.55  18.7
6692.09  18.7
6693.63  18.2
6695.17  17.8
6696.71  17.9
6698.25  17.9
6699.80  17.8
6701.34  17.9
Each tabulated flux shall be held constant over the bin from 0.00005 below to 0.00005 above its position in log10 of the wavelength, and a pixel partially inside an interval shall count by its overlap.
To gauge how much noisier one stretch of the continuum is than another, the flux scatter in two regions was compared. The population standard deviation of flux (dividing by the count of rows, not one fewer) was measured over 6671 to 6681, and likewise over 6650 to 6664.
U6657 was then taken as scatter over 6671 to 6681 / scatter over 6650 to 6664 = 0.87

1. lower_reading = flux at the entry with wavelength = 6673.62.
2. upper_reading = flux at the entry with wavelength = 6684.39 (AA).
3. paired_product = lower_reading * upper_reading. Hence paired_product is 331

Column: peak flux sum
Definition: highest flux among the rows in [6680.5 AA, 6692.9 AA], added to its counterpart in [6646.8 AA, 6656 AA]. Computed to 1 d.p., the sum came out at 36.8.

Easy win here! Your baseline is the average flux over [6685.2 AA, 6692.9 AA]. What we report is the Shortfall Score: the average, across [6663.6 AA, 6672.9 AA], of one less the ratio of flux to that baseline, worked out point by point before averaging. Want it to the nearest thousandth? 0.033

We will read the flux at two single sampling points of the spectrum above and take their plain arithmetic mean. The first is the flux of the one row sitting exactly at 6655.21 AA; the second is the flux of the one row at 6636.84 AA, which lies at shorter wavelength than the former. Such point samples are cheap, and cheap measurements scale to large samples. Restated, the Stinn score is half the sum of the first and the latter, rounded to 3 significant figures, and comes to 18.0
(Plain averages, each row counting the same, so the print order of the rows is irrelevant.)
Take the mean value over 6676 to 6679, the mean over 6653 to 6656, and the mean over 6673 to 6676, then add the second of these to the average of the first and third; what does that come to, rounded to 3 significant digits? 35.7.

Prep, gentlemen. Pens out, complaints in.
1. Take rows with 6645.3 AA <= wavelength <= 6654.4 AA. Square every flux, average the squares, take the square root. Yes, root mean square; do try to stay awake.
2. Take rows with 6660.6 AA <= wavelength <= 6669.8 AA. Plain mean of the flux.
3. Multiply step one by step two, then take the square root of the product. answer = 17.87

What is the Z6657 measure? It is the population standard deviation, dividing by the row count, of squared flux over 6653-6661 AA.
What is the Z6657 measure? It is 14.1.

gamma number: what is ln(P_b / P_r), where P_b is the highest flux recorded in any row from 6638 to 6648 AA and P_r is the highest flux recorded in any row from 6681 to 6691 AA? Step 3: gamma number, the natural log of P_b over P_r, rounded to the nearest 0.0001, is -0.0324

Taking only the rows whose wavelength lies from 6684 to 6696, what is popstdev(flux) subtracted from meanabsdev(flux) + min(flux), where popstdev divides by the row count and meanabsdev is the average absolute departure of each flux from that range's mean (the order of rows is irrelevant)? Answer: 17.8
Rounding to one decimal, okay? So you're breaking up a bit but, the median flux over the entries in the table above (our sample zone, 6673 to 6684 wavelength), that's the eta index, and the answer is 18.4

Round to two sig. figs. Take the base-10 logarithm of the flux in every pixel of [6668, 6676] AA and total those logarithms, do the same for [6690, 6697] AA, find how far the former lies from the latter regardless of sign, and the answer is 0.065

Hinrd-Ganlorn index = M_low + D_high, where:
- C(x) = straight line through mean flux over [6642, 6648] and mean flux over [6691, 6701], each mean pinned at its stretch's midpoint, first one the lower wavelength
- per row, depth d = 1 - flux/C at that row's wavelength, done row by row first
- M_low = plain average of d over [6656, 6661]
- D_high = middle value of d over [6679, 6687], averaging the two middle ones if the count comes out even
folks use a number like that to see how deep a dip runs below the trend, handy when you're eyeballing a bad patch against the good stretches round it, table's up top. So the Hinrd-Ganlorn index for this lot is -0.080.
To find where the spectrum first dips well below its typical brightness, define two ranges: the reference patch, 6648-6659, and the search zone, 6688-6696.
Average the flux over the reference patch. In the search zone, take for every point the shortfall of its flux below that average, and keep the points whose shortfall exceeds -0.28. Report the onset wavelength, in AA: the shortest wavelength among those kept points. 6695.17 AA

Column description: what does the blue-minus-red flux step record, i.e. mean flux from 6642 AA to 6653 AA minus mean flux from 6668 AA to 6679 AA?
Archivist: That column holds -0.2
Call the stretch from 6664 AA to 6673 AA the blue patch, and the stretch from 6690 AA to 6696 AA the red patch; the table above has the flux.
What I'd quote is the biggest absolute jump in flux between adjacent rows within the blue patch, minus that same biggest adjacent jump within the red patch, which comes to -0.20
